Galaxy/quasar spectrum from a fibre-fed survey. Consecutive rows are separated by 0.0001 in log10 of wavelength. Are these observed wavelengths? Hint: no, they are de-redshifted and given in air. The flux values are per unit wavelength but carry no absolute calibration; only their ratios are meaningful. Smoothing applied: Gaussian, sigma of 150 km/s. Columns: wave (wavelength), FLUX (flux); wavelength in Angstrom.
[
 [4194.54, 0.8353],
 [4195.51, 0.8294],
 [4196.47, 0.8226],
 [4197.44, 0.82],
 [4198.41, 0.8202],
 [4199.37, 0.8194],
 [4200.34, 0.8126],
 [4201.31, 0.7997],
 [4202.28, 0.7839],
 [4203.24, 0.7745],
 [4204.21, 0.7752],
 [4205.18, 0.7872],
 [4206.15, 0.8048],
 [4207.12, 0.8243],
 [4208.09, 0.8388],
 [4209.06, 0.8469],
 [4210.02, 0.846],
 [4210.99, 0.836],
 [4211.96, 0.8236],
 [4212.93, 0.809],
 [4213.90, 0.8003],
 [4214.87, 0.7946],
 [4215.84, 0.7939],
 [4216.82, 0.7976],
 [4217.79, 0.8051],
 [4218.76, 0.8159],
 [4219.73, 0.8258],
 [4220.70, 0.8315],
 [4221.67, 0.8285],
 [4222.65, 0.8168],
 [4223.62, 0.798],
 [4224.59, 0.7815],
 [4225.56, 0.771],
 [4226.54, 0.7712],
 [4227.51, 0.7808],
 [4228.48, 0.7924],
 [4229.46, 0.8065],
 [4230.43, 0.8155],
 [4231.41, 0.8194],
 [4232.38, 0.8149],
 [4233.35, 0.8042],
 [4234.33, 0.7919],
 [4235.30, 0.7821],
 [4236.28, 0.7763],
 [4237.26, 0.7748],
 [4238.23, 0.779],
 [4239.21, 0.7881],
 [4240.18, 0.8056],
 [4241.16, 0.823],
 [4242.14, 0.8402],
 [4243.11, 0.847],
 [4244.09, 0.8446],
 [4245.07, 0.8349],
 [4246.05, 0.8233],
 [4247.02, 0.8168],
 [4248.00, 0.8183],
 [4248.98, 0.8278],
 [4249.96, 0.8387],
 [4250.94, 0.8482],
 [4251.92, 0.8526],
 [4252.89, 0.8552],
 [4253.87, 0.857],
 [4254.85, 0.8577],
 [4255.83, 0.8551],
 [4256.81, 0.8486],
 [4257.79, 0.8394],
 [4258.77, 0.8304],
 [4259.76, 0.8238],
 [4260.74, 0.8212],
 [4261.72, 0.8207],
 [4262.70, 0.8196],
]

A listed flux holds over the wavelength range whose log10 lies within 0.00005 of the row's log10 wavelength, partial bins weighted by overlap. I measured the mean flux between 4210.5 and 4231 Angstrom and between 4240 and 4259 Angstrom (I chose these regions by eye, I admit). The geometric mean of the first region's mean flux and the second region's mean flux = 0.821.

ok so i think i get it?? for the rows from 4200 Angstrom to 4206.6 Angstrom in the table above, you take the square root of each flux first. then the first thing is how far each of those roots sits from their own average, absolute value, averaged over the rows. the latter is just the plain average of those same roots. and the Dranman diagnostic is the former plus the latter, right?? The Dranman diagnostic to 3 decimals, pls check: 0.896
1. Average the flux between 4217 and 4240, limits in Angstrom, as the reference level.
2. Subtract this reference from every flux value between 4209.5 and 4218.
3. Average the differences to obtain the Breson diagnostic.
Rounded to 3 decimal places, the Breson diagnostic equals 0.013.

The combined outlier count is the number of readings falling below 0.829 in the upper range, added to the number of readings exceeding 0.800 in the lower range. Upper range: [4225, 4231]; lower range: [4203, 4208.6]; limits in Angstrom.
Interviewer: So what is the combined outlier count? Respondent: 9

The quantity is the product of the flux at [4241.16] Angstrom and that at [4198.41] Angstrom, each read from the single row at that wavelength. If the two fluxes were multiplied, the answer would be 0.675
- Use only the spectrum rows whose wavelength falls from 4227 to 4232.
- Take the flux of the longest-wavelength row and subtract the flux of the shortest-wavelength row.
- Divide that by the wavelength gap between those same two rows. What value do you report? 0.010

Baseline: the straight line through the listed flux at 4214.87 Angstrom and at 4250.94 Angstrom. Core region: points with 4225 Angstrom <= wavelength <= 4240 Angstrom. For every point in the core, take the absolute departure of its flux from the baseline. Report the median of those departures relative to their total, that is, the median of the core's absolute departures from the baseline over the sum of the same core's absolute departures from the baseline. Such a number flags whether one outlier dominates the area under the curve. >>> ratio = 0.074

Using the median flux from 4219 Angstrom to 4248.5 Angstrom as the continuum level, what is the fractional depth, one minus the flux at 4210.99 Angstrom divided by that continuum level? -0.03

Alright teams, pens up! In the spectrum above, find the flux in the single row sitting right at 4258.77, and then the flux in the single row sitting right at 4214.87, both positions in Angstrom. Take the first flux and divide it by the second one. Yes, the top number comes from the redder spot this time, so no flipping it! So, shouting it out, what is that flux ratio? 1.05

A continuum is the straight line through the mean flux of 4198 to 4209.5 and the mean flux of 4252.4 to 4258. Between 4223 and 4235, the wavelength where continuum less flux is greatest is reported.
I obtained 4226.54 Angstrom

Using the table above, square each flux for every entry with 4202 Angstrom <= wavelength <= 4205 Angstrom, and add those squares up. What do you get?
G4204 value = 1.82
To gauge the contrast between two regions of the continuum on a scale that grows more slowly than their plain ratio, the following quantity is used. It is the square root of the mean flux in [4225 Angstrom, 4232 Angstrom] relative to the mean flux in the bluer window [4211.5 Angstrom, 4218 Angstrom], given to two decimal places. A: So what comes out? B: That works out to 0.99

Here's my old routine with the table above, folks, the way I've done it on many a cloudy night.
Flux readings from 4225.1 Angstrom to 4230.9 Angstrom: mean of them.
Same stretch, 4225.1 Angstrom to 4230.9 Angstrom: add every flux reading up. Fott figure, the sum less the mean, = 3.95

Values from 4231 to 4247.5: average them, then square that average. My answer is 0.656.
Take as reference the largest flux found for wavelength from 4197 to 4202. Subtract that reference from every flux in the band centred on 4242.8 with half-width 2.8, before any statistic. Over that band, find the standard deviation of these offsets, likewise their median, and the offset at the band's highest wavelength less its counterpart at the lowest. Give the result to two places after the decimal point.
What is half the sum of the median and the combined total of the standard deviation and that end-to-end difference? 0.03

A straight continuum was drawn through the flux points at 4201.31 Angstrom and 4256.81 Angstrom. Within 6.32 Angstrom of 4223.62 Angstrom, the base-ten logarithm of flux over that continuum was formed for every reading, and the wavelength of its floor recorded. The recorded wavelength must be 4226.54 Angstrom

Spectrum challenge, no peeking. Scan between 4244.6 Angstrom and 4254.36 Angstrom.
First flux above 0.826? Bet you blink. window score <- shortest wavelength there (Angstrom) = 4245.07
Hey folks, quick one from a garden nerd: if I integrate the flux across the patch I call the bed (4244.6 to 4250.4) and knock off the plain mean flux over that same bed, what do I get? 4.0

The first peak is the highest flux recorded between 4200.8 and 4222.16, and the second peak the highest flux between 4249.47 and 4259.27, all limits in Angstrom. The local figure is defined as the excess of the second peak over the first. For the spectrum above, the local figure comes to 0.011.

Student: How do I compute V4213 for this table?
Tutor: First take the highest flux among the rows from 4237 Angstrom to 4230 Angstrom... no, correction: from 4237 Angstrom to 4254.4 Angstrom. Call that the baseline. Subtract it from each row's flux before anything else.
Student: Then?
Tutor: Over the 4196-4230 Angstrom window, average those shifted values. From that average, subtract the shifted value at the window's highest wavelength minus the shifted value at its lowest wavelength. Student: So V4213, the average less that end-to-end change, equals -0.03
